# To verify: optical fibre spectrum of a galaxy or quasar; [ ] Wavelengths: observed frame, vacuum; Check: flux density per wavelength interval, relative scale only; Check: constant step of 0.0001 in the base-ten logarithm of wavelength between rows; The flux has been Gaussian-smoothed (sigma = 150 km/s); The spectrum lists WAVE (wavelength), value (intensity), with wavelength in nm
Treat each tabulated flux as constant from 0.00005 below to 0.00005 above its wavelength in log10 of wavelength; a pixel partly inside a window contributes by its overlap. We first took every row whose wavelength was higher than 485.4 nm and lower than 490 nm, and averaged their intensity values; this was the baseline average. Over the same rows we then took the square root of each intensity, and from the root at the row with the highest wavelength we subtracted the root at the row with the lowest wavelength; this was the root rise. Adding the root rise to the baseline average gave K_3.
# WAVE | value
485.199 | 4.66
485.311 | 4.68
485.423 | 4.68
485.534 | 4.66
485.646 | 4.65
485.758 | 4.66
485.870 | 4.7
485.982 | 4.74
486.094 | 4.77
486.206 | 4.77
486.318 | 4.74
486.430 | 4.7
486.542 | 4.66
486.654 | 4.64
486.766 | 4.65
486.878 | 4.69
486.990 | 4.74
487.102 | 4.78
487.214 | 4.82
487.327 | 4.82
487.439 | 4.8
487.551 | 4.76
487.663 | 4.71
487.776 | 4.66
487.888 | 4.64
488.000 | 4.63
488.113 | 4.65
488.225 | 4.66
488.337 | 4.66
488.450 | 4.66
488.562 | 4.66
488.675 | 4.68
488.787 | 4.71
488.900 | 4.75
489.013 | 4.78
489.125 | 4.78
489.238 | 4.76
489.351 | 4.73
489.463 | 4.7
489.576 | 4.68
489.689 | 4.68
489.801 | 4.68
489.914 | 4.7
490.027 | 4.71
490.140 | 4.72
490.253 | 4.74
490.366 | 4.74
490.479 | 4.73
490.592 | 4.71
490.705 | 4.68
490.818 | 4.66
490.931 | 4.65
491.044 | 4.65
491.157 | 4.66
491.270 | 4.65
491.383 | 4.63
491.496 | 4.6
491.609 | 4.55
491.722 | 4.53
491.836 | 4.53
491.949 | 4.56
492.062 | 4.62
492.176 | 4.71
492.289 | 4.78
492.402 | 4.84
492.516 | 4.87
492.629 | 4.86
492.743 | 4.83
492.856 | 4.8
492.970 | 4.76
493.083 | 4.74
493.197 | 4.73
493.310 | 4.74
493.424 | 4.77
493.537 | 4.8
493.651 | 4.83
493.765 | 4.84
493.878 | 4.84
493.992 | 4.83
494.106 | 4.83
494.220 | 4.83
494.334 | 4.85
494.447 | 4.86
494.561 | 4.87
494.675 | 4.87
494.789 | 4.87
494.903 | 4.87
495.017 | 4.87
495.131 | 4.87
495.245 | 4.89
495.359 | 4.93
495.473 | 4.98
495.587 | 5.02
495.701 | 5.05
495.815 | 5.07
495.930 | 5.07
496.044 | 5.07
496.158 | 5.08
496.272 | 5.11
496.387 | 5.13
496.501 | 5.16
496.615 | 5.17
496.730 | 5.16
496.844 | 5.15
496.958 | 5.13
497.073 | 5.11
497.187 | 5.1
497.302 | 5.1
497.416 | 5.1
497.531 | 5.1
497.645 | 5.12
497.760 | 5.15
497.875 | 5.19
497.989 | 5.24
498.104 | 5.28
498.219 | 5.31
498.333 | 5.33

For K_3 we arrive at 4.71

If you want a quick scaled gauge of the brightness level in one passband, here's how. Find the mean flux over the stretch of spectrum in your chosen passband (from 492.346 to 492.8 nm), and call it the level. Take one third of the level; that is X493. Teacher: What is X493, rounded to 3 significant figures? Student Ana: 1.62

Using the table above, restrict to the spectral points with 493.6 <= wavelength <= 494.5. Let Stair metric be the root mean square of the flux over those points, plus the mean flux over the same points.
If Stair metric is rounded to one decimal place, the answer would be 9.7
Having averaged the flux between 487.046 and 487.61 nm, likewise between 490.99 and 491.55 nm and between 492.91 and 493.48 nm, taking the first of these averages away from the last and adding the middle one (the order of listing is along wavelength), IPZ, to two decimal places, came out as 4.59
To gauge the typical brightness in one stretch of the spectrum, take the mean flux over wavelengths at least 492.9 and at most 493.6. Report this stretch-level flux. 4.76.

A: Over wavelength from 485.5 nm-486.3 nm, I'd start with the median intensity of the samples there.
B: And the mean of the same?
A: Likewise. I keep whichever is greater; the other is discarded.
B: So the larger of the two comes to 4.71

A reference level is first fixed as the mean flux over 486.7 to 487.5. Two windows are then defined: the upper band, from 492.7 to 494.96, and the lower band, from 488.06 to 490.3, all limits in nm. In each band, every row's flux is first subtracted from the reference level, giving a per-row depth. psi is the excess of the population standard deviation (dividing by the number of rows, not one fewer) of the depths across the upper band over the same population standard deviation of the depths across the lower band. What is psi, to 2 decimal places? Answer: 0.01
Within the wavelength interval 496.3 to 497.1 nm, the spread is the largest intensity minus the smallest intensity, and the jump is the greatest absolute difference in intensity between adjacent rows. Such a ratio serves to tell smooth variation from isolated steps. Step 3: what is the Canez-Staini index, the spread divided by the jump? 2.0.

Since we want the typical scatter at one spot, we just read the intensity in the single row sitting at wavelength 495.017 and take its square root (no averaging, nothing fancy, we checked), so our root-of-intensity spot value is 2.21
